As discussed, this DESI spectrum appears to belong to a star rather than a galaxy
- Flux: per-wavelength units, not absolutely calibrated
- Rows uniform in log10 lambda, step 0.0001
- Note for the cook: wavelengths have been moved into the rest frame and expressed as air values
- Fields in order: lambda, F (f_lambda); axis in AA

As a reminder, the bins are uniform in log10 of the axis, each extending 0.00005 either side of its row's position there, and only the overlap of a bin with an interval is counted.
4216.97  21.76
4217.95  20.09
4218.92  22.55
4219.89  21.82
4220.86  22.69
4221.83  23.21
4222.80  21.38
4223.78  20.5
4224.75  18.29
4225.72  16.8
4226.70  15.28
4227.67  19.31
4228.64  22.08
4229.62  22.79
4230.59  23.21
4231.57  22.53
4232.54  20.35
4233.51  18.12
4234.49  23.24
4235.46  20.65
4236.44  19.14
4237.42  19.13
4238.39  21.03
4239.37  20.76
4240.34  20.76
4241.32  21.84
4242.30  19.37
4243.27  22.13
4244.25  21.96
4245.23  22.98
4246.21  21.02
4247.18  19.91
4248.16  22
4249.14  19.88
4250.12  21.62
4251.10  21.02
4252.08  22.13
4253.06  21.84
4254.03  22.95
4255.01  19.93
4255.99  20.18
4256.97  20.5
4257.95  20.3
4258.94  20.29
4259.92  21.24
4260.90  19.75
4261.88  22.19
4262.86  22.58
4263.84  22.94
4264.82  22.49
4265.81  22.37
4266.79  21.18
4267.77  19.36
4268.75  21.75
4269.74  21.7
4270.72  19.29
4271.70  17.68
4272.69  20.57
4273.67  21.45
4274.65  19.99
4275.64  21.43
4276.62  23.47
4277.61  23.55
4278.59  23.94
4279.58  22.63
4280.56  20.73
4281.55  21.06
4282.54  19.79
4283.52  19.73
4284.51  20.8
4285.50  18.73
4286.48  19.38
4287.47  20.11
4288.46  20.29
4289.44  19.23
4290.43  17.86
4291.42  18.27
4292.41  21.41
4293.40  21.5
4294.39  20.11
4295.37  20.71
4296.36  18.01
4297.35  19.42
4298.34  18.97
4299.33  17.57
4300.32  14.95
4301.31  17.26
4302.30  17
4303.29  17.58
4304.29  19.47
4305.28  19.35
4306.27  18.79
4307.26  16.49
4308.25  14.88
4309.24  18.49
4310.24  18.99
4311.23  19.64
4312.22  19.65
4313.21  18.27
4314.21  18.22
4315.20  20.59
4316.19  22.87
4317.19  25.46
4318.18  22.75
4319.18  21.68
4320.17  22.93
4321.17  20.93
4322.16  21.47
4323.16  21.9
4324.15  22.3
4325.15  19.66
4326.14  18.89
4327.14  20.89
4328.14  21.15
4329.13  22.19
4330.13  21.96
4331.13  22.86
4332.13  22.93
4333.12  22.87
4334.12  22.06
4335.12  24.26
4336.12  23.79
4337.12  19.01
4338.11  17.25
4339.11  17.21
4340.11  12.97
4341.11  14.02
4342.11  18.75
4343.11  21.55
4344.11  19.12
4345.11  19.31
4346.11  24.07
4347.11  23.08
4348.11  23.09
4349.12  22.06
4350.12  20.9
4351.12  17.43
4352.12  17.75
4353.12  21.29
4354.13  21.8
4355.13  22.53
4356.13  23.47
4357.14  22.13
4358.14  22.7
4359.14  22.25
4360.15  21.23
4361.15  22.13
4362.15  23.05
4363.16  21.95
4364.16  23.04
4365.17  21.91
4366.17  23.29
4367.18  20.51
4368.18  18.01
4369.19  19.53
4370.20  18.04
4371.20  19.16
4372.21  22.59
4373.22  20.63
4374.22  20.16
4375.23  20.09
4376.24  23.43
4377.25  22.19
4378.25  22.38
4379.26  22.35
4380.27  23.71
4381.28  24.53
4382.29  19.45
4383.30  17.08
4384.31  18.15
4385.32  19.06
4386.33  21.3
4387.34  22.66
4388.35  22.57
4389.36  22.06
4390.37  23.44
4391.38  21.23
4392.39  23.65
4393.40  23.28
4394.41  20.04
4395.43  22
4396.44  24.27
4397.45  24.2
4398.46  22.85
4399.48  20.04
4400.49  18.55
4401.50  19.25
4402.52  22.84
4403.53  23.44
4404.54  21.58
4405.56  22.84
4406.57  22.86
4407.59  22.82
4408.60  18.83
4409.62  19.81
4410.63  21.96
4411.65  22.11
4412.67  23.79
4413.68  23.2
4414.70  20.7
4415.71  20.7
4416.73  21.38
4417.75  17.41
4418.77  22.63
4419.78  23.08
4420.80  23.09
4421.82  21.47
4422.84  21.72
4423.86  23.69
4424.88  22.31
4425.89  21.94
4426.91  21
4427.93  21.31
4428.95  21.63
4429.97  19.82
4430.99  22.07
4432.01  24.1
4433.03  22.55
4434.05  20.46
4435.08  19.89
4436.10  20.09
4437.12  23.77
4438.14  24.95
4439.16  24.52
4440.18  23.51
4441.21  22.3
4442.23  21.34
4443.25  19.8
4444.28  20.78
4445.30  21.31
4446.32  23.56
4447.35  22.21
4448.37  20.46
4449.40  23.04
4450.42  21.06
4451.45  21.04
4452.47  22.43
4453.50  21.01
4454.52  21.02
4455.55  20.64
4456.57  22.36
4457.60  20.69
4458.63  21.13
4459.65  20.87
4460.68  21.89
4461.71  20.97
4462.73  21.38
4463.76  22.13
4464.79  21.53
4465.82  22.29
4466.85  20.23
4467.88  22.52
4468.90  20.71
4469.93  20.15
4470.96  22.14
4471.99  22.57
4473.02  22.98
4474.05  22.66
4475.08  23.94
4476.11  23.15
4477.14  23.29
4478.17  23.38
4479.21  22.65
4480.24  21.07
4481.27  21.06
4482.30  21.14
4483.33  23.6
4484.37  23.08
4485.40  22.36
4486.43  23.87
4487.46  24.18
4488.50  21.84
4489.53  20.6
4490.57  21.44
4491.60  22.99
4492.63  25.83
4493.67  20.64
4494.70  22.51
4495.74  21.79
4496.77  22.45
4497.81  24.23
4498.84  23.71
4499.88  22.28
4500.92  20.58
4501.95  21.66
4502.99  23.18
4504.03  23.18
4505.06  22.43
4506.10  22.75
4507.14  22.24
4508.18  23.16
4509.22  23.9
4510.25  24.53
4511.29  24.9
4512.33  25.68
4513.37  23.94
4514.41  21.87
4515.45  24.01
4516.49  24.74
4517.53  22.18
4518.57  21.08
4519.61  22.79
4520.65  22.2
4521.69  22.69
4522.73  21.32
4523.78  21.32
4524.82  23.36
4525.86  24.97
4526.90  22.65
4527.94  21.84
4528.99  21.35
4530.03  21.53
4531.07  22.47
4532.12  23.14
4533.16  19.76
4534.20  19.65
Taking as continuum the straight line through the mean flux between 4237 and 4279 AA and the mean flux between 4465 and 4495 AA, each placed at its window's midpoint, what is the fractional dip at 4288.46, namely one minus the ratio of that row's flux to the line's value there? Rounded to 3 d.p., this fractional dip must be 0.051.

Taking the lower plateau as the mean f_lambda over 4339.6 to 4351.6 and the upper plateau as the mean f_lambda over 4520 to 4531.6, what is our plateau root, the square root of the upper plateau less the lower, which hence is 1.6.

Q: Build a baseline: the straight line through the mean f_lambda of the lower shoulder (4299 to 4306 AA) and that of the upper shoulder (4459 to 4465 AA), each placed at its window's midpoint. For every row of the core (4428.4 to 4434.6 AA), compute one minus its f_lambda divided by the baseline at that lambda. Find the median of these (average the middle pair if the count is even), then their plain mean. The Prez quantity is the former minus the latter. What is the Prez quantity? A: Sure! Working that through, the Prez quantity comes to -0.006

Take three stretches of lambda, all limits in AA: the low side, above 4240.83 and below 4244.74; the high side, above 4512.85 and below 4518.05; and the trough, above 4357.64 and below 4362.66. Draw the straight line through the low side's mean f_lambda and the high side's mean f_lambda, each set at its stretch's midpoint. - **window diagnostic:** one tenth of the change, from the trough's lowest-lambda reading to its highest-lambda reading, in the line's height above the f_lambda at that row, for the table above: 0.0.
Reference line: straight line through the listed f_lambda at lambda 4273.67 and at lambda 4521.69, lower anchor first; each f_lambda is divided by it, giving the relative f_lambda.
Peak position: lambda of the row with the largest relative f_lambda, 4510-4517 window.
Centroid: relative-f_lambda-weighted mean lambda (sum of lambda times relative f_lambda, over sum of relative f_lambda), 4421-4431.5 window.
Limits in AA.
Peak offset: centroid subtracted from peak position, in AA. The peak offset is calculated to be 86.0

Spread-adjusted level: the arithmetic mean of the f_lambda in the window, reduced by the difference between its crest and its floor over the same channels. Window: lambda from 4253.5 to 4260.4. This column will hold 17.8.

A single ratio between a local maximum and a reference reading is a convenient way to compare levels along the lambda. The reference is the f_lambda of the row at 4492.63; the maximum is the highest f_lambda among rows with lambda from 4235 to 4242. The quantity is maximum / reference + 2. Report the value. 2.85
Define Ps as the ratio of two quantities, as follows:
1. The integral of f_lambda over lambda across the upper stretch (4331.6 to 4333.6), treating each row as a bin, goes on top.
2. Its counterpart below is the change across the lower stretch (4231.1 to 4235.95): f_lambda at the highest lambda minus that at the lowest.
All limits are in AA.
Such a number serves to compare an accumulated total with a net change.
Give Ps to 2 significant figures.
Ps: -24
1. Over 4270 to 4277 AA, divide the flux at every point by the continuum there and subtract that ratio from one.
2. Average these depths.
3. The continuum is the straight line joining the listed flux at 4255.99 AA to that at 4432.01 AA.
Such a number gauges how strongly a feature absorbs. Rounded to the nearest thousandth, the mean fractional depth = 0.001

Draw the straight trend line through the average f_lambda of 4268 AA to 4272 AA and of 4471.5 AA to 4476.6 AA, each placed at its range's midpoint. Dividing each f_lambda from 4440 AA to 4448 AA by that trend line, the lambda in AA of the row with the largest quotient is 4440.18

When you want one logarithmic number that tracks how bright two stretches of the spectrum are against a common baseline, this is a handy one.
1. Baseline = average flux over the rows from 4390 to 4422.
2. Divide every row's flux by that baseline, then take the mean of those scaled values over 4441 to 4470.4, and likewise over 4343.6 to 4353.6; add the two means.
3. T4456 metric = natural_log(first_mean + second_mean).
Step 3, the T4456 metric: 0.66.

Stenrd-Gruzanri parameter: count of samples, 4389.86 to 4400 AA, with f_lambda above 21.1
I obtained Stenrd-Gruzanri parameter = 8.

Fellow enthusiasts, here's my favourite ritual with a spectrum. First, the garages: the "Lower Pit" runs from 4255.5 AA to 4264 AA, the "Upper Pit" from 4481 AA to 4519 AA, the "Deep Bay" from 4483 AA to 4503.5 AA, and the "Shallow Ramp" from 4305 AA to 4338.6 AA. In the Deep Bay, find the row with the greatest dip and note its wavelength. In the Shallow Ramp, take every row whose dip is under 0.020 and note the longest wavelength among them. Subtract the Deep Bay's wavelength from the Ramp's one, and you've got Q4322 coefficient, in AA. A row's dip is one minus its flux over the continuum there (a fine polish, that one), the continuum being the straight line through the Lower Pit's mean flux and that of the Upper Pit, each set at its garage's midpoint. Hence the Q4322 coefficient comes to -164.8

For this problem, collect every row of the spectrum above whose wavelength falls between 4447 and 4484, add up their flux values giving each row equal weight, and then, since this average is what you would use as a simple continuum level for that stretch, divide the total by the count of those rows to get 21.8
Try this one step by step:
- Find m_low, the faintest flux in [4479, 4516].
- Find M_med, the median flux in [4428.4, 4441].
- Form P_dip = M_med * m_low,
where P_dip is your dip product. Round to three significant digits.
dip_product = 459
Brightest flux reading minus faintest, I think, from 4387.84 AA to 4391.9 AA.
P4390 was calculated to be 2.2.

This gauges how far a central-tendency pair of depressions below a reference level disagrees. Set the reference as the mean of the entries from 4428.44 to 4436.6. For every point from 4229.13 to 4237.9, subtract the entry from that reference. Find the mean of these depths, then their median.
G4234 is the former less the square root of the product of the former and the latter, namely -0.15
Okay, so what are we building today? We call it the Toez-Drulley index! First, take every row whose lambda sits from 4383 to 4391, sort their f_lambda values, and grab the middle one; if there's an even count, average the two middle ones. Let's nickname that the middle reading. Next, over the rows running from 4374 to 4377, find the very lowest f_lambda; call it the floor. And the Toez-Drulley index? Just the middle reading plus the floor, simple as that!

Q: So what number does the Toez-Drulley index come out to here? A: 41.8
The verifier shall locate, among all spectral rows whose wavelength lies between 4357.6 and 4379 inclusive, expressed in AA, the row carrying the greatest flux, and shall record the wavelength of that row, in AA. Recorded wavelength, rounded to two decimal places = 4376.24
